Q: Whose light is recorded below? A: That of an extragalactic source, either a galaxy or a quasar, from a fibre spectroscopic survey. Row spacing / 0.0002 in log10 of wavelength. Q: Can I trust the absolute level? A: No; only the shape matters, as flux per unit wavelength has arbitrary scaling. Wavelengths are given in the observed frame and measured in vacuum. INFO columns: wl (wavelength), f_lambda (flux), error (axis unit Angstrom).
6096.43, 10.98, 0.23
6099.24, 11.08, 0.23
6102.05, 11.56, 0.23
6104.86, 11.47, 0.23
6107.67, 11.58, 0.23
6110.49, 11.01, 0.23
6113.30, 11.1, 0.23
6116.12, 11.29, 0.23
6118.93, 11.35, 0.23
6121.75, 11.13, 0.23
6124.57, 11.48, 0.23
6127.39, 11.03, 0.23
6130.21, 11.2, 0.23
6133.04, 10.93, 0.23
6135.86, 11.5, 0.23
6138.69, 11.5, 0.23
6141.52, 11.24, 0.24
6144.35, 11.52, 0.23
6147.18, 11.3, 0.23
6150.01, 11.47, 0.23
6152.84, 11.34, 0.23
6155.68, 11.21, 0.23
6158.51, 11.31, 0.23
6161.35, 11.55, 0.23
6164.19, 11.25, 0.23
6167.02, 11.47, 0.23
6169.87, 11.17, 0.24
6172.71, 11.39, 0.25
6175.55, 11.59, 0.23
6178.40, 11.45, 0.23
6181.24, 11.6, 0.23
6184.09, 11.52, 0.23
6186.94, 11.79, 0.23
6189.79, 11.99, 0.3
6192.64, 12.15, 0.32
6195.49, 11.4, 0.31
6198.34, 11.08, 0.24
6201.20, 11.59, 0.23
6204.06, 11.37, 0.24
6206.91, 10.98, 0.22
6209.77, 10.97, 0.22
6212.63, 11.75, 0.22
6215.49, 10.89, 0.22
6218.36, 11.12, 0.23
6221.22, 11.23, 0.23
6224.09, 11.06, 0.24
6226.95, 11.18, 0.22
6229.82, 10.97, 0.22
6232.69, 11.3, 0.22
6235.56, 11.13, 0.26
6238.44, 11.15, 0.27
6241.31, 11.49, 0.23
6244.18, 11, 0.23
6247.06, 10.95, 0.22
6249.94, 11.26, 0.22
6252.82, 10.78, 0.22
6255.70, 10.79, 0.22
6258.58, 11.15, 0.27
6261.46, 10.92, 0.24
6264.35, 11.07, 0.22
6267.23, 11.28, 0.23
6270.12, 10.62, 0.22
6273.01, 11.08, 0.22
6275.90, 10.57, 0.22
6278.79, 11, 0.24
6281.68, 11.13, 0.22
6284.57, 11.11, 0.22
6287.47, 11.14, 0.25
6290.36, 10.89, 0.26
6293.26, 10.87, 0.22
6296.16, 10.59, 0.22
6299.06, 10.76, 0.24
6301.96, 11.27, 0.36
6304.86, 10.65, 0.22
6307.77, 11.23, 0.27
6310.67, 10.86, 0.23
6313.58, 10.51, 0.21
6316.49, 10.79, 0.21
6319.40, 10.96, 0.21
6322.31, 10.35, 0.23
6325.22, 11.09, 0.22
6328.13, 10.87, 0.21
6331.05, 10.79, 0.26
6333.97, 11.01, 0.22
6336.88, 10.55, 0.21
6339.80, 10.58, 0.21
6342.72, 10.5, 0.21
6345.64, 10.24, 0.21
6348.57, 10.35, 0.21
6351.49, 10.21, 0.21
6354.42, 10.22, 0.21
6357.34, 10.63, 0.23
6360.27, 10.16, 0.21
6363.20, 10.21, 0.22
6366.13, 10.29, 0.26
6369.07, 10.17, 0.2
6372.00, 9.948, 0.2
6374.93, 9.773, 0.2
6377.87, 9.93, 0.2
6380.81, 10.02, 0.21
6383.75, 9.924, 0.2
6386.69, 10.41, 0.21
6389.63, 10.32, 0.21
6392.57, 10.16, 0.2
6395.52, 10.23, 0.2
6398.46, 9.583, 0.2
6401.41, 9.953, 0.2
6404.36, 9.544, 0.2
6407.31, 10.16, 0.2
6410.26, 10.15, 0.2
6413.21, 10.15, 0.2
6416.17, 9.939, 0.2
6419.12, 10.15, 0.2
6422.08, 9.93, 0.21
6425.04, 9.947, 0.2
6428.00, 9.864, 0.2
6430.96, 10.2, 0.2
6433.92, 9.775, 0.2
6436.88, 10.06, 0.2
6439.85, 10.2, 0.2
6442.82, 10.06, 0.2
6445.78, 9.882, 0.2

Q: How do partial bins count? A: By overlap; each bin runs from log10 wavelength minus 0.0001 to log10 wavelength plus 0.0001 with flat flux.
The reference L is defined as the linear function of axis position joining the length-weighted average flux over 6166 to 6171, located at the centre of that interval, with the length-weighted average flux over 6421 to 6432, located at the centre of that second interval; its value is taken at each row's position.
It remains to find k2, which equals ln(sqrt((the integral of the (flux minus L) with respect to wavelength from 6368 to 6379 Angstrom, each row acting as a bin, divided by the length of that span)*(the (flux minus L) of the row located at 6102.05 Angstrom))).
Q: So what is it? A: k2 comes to -1.90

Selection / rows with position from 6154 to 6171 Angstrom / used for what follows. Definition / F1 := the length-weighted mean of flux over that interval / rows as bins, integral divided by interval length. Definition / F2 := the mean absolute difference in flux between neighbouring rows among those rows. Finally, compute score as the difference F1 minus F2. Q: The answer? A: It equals 11.1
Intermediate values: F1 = 11.3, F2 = 0.23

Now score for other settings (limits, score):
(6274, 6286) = 10.8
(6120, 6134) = 10.9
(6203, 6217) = 10.7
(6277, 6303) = 10.8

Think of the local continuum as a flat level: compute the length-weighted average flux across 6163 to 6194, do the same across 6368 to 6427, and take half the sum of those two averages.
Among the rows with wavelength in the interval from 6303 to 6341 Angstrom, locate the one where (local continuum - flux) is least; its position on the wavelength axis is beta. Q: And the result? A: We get 6307.77 Angstrom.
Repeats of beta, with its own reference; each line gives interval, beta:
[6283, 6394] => 6301.96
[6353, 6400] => 6357.34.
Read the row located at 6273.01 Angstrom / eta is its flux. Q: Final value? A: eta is 11.08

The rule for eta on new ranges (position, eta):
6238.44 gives 11.15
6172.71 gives 11.39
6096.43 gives 10.98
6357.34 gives 10.63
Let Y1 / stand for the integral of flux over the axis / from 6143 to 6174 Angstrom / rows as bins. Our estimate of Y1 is 352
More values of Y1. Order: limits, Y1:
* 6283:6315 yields 349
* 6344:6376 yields 327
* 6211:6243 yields 359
